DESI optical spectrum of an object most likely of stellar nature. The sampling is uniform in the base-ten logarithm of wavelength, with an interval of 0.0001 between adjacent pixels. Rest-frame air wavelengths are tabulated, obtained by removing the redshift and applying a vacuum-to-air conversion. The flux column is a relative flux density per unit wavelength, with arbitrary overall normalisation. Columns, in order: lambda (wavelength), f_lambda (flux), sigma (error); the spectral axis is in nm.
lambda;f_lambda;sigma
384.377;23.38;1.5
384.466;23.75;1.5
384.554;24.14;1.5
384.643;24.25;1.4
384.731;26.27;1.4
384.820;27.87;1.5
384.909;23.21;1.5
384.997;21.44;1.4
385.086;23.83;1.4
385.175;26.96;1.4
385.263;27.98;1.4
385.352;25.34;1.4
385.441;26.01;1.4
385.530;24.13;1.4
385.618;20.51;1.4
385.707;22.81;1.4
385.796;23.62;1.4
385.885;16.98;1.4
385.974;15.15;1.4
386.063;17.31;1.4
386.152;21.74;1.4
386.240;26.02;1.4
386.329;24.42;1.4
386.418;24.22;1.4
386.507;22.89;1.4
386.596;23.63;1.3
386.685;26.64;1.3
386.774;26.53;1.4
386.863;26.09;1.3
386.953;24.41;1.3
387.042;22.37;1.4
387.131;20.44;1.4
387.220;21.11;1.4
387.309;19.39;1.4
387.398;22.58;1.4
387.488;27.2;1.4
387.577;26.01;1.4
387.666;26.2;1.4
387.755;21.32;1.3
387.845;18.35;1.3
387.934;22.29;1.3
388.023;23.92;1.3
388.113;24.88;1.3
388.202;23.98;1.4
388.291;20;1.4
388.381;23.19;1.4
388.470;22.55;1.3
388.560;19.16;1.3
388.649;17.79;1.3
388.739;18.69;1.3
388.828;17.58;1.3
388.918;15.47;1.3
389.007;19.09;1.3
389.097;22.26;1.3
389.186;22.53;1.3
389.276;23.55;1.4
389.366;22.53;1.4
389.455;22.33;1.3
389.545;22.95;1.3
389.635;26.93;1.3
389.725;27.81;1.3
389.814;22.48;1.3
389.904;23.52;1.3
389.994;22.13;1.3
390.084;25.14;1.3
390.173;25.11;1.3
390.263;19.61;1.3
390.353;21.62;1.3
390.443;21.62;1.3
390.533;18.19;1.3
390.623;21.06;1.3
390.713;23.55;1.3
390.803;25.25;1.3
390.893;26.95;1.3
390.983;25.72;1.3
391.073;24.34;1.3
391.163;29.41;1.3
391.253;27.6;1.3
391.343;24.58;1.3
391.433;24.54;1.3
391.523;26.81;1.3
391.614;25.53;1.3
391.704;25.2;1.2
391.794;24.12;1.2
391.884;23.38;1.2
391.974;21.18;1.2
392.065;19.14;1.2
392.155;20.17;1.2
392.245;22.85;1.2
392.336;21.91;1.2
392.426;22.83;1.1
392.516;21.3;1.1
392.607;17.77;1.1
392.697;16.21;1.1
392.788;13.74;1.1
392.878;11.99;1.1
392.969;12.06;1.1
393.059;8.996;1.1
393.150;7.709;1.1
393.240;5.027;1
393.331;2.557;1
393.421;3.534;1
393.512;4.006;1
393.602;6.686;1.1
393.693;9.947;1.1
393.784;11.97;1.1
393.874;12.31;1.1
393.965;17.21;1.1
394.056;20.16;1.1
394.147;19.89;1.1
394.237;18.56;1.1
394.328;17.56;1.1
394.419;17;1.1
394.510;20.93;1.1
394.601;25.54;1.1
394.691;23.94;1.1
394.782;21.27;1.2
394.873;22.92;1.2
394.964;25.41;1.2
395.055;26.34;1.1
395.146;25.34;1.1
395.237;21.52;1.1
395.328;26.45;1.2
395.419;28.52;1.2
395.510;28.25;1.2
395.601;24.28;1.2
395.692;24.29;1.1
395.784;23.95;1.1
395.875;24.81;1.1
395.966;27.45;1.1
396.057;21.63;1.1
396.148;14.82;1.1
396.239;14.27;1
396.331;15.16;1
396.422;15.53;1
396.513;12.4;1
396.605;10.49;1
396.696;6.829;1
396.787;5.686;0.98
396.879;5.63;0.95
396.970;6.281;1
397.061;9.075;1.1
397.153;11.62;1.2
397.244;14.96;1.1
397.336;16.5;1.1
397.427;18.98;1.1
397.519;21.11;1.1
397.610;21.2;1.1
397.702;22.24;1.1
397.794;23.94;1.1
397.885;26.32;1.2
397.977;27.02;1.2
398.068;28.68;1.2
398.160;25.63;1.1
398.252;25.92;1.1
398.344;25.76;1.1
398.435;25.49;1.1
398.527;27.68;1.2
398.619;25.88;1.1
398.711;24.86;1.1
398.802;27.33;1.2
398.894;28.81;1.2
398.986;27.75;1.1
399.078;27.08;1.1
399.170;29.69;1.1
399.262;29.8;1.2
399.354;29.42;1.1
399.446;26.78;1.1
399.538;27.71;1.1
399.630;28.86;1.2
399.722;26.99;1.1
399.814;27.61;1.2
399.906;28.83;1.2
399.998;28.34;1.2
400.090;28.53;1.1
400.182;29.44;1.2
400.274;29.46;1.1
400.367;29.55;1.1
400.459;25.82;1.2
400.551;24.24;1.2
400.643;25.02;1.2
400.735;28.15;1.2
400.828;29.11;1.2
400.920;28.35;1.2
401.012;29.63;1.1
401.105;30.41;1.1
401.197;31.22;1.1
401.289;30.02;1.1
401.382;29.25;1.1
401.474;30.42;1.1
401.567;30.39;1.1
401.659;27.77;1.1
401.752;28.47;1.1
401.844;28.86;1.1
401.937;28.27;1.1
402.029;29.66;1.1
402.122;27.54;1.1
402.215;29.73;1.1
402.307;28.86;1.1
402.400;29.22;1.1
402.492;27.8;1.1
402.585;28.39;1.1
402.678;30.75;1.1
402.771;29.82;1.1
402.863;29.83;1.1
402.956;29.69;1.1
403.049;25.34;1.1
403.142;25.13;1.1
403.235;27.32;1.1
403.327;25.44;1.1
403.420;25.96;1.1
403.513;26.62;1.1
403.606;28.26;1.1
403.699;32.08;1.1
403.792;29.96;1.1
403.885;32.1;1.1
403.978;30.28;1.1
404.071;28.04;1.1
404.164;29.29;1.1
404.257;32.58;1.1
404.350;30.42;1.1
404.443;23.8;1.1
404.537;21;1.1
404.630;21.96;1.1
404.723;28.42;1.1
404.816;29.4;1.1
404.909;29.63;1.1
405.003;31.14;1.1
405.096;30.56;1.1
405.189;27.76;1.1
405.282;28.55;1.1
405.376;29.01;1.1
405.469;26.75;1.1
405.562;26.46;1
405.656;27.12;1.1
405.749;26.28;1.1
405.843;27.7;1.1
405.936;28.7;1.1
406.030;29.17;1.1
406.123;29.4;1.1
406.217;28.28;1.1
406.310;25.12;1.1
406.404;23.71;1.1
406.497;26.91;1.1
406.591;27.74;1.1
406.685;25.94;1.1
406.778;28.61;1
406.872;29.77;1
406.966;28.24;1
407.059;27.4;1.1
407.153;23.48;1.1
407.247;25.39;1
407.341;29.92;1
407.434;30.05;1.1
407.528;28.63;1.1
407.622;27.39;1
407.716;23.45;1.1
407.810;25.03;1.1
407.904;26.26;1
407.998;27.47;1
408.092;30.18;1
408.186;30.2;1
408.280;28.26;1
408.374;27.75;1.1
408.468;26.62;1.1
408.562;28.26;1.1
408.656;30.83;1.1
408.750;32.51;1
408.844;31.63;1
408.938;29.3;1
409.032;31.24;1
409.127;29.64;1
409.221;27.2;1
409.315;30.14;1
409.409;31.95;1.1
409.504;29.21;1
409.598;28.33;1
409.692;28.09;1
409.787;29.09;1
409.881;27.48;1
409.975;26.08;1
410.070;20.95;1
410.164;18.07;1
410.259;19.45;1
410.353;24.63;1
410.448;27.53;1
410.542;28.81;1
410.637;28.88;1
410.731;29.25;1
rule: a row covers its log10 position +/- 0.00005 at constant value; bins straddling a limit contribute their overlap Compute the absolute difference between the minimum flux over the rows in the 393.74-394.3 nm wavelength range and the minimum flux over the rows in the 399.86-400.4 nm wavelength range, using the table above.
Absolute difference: 16.4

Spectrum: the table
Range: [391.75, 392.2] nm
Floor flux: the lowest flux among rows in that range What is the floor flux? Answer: 19.14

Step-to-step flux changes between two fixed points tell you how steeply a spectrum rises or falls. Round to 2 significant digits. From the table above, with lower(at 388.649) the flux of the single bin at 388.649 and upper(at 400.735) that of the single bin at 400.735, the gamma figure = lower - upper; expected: -10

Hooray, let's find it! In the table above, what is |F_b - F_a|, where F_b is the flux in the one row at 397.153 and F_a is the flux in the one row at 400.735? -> 17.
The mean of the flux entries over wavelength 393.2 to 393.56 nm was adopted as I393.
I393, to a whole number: 4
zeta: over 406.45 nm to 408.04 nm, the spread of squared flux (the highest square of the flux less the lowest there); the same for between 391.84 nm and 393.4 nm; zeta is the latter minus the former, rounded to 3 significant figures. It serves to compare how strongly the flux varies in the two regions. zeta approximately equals 187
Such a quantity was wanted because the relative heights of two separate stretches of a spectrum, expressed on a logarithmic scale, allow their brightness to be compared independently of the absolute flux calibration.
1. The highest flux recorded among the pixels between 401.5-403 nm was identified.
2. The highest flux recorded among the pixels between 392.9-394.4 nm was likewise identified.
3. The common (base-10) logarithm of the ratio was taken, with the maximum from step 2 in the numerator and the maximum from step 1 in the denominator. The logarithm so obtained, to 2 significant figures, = -0.18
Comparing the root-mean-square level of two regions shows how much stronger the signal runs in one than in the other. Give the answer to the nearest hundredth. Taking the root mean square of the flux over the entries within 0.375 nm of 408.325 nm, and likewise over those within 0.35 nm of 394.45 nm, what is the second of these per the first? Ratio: 0.72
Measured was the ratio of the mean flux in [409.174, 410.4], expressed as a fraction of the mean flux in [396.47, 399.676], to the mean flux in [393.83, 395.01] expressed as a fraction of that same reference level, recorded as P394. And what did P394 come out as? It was 1.30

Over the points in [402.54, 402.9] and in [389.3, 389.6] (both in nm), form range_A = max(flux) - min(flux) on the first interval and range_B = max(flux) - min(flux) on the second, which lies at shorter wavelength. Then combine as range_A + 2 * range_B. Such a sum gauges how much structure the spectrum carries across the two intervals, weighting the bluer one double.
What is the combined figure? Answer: 3.6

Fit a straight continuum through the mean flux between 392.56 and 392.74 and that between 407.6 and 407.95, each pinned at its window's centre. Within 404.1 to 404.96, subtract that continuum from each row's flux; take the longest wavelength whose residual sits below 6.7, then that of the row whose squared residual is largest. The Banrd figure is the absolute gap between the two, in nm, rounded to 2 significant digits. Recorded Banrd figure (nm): 0.65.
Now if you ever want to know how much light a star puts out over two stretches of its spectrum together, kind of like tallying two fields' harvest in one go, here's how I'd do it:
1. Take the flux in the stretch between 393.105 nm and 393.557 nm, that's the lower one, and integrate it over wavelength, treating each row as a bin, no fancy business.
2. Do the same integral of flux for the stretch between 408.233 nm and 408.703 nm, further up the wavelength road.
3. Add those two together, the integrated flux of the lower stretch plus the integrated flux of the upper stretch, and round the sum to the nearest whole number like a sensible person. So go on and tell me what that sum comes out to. 15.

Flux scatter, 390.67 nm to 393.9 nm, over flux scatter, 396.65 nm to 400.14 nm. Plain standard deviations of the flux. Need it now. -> 1.1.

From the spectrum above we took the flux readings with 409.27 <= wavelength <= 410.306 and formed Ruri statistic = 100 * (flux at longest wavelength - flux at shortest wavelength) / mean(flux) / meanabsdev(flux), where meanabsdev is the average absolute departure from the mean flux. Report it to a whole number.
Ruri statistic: -11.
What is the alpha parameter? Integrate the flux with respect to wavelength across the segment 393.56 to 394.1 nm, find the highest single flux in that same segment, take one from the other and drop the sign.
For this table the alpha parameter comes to 13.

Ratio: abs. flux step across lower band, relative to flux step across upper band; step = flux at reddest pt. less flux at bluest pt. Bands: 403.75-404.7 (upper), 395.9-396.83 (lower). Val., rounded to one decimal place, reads -2.7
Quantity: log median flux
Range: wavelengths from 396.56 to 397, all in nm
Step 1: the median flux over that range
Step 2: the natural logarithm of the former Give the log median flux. 1.8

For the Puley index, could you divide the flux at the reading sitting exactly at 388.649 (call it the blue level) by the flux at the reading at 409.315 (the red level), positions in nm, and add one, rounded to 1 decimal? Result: 1.6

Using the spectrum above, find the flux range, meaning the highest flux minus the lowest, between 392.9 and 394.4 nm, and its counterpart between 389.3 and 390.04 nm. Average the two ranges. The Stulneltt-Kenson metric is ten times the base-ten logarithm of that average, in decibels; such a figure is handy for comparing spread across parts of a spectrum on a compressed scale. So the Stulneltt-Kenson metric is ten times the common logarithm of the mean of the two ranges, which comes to 10.7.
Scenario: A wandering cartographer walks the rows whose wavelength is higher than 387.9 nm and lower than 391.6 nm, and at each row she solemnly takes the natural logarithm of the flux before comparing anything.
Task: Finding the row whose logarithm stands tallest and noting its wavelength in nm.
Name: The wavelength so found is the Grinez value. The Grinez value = 391.163 nm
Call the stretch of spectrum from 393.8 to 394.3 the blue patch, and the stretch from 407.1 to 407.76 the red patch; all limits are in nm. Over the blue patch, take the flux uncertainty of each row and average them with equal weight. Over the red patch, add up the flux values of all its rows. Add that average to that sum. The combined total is 189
